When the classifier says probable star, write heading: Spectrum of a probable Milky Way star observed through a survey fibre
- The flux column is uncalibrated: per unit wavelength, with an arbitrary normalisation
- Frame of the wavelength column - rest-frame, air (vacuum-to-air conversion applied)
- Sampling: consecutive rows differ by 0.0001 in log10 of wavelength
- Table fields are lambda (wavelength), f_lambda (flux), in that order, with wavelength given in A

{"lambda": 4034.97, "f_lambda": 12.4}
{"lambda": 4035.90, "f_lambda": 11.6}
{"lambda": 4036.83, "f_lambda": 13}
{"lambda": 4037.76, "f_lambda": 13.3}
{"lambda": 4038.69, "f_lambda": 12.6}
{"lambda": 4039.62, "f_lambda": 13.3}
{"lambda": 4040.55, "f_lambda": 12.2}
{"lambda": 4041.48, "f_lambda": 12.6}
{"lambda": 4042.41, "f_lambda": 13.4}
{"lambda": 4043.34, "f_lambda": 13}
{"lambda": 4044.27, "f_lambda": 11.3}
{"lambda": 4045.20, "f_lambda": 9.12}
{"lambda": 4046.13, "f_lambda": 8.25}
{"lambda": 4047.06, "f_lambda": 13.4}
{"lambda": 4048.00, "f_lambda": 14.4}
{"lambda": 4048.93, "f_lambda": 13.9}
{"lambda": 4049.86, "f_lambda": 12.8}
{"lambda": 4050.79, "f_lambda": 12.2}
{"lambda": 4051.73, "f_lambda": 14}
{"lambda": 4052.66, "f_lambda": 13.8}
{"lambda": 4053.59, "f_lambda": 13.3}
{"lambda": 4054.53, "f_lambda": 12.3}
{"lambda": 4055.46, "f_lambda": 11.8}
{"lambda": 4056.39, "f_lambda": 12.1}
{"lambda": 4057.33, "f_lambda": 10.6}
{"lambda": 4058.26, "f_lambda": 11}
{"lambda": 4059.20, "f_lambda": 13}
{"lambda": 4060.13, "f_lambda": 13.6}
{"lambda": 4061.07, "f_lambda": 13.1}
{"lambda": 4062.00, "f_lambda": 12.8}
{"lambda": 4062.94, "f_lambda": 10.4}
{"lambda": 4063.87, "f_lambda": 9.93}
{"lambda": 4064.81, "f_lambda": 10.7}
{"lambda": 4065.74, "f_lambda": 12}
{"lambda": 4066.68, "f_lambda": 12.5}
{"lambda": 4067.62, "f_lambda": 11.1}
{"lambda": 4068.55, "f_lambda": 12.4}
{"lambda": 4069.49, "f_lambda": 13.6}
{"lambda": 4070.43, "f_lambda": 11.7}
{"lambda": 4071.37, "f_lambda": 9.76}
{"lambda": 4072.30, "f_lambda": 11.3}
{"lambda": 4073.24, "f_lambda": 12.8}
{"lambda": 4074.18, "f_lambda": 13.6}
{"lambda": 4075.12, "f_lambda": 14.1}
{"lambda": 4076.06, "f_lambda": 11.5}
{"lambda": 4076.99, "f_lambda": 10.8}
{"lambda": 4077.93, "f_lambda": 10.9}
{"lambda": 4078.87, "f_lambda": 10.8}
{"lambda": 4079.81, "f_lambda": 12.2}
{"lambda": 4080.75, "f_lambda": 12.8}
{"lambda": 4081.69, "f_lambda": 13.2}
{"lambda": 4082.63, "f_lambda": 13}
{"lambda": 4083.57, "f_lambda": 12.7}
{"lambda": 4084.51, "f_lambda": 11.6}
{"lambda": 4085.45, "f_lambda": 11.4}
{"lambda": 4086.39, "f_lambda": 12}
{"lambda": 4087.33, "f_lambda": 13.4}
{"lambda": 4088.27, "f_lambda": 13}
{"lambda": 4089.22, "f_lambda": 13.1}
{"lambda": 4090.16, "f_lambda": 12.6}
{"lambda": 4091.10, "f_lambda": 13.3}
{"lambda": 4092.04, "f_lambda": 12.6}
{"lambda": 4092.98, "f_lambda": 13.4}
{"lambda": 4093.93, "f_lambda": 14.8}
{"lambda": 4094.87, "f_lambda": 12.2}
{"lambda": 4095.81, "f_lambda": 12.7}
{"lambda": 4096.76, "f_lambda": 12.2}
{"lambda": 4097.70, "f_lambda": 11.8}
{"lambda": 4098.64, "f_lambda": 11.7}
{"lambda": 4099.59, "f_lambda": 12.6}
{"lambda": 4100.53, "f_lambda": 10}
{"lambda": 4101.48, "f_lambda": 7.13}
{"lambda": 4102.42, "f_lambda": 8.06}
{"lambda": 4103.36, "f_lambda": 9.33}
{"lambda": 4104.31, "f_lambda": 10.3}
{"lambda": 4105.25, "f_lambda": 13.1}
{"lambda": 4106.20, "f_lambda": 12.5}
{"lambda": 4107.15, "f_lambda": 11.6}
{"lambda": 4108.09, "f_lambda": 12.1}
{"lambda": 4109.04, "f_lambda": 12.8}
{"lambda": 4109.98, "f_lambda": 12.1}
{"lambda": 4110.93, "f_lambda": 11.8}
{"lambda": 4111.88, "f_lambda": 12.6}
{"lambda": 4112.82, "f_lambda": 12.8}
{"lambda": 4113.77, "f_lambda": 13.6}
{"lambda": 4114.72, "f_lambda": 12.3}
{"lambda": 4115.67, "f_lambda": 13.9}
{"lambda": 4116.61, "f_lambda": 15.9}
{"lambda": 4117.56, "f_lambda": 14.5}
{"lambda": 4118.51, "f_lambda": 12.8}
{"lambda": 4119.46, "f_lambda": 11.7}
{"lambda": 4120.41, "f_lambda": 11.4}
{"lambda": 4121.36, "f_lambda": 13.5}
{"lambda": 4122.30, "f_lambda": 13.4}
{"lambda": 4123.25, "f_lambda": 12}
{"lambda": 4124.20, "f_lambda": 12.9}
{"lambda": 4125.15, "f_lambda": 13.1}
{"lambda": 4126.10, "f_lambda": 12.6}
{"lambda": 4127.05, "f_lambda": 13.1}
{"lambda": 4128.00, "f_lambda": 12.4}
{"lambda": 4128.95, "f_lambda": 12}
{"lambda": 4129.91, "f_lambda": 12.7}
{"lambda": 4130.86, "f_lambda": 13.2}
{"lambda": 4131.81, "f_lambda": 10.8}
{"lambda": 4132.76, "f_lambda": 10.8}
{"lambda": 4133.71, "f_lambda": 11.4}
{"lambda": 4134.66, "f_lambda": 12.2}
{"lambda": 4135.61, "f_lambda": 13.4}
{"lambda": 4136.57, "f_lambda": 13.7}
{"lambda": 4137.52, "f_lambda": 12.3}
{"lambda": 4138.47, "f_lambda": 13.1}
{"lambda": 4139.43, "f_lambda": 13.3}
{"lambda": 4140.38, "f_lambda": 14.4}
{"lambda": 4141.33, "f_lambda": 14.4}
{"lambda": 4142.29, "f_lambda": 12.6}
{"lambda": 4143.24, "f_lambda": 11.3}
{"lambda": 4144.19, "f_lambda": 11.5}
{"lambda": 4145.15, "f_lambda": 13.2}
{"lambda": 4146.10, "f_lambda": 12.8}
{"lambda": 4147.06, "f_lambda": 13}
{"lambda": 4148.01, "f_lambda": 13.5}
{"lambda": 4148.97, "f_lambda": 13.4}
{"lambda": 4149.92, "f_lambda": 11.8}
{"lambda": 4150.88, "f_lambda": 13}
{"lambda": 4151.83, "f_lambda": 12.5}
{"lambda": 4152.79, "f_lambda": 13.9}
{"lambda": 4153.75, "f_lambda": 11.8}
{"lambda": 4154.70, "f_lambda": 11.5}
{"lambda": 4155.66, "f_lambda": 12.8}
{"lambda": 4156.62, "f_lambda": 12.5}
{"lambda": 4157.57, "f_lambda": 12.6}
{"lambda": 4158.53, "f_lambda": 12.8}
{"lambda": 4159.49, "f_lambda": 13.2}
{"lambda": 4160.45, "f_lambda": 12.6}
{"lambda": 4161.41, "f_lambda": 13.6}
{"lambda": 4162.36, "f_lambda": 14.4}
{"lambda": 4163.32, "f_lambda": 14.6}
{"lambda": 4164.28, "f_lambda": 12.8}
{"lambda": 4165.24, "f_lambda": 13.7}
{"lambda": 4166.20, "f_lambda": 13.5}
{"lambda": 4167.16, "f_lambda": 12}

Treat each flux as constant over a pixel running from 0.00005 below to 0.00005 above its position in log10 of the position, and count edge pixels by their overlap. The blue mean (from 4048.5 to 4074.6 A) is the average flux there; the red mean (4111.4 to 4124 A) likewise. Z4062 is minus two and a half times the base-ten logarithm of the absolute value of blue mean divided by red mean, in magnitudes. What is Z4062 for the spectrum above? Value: 0.08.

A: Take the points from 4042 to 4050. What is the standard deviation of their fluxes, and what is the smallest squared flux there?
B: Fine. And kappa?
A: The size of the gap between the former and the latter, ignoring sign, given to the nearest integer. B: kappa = 66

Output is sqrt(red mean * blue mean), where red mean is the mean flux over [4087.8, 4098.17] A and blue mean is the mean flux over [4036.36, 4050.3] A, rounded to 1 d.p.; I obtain 12.7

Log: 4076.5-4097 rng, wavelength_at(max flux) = 4093.93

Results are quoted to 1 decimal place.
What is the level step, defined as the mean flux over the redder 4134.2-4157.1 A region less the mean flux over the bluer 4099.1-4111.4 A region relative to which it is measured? 1.8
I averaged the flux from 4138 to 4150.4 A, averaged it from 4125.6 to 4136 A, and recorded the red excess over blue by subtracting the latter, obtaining 0.71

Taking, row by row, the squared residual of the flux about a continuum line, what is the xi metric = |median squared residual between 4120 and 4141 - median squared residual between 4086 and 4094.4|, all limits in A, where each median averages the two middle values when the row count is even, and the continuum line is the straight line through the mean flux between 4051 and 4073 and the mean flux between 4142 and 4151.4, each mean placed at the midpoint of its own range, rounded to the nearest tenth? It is 0.3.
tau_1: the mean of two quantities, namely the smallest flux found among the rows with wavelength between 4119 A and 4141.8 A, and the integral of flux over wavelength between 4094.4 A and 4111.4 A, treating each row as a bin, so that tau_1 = 102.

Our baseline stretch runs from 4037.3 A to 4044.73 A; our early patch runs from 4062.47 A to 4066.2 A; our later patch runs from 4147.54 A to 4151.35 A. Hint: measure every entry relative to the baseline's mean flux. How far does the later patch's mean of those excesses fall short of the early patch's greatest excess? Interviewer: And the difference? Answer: -0.9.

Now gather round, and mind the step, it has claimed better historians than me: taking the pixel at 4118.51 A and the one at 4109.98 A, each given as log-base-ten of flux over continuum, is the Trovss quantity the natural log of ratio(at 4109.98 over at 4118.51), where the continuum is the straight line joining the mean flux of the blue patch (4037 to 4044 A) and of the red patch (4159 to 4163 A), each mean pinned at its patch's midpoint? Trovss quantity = 0.9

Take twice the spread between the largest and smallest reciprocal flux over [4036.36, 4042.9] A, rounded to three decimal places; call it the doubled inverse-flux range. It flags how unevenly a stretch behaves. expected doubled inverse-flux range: 0.015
